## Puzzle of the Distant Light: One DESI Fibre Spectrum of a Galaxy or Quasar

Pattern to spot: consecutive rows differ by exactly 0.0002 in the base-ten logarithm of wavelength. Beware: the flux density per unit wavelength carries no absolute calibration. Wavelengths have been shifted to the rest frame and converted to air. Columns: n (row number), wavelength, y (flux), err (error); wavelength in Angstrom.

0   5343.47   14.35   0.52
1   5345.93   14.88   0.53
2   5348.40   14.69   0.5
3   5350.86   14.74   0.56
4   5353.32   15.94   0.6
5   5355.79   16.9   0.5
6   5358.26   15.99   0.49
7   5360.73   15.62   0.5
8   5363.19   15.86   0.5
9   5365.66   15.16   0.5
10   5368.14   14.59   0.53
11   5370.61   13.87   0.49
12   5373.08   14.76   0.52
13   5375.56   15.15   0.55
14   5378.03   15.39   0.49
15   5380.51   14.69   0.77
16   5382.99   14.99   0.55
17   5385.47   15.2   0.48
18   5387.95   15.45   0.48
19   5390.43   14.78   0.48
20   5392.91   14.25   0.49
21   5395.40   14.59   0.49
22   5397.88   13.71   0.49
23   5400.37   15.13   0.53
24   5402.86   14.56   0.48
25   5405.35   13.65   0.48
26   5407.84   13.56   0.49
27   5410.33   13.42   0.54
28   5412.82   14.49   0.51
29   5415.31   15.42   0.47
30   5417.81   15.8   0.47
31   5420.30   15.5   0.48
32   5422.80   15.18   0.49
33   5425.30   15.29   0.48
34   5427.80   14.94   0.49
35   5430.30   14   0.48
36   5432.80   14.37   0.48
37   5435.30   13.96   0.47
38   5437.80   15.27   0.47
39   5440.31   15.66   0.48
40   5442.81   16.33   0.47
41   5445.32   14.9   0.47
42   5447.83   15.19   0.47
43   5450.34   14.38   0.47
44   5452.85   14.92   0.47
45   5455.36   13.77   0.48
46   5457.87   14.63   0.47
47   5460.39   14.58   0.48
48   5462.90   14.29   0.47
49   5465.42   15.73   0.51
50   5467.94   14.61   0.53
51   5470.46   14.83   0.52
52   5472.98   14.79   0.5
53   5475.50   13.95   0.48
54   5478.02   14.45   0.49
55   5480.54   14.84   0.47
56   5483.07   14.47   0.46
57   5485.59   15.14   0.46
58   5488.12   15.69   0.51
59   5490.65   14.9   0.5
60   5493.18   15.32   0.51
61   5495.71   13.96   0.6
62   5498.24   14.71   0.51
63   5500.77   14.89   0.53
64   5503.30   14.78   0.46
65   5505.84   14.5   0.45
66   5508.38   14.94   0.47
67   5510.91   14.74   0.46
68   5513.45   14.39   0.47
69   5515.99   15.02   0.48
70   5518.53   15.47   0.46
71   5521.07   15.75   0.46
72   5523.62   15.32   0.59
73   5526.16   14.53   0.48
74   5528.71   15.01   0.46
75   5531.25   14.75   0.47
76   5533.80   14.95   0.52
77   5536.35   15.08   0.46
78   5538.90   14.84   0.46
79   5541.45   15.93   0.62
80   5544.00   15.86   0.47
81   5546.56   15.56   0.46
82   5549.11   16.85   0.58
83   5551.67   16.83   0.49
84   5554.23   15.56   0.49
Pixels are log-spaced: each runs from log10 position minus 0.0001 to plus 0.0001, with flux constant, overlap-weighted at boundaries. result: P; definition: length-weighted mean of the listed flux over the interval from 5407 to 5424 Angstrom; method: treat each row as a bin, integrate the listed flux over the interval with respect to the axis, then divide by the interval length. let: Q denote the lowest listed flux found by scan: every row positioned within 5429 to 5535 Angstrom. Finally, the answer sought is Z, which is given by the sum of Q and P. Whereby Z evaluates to 28.6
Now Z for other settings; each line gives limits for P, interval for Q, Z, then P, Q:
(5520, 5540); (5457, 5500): 29.0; 15.0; 13.95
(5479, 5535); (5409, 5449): 28.3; 14.9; 13.42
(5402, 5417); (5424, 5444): 28.2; 14.2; 13.96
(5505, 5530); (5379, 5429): 28.4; 15.0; 13.42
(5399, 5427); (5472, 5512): 28.7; 14.7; 13.95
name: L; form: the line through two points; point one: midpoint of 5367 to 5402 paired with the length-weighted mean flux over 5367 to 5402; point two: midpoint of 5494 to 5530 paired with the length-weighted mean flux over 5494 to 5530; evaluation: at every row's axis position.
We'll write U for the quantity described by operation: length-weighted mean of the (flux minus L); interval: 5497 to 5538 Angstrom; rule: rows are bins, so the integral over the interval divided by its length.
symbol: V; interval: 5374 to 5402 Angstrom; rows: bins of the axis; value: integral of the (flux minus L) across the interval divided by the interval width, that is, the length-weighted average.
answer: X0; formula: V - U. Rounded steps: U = 0.05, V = 0.09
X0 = 0.03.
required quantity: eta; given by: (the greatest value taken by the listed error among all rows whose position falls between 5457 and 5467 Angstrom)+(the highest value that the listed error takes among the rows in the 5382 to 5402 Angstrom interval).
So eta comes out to 1.06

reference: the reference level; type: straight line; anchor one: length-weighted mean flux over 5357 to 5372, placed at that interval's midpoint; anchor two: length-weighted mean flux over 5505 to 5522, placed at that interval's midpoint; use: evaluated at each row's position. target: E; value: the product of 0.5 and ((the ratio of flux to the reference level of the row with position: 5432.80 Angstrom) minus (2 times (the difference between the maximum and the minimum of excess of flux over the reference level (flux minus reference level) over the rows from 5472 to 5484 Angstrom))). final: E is -0.4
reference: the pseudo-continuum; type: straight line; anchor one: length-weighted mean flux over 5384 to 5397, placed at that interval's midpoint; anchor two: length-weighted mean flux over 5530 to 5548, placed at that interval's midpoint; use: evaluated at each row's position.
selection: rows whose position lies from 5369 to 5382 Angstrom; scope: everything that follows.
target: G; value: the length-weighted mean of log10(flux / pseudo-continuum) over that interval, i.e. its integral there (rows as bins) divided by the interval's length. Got -0.001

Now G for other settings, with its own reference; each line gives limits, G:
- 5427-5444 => -0.002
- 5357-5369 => 0.021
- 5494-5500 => -0.021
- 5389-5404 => -0.010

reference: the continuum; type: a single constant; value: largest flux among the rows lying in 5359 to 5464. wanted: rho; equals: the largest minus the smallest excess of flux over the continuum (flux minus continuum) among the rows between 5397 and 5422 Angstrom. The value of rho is 2.4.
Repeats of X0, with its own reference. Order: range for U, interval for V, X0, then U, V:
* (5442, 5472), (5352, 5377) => 0.64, 0.01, 0.65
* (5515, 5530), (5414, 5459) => -0.14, 0.31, 0.17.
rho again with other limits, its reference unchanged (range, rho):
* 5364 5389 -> 1.6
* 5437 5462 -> 2.6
